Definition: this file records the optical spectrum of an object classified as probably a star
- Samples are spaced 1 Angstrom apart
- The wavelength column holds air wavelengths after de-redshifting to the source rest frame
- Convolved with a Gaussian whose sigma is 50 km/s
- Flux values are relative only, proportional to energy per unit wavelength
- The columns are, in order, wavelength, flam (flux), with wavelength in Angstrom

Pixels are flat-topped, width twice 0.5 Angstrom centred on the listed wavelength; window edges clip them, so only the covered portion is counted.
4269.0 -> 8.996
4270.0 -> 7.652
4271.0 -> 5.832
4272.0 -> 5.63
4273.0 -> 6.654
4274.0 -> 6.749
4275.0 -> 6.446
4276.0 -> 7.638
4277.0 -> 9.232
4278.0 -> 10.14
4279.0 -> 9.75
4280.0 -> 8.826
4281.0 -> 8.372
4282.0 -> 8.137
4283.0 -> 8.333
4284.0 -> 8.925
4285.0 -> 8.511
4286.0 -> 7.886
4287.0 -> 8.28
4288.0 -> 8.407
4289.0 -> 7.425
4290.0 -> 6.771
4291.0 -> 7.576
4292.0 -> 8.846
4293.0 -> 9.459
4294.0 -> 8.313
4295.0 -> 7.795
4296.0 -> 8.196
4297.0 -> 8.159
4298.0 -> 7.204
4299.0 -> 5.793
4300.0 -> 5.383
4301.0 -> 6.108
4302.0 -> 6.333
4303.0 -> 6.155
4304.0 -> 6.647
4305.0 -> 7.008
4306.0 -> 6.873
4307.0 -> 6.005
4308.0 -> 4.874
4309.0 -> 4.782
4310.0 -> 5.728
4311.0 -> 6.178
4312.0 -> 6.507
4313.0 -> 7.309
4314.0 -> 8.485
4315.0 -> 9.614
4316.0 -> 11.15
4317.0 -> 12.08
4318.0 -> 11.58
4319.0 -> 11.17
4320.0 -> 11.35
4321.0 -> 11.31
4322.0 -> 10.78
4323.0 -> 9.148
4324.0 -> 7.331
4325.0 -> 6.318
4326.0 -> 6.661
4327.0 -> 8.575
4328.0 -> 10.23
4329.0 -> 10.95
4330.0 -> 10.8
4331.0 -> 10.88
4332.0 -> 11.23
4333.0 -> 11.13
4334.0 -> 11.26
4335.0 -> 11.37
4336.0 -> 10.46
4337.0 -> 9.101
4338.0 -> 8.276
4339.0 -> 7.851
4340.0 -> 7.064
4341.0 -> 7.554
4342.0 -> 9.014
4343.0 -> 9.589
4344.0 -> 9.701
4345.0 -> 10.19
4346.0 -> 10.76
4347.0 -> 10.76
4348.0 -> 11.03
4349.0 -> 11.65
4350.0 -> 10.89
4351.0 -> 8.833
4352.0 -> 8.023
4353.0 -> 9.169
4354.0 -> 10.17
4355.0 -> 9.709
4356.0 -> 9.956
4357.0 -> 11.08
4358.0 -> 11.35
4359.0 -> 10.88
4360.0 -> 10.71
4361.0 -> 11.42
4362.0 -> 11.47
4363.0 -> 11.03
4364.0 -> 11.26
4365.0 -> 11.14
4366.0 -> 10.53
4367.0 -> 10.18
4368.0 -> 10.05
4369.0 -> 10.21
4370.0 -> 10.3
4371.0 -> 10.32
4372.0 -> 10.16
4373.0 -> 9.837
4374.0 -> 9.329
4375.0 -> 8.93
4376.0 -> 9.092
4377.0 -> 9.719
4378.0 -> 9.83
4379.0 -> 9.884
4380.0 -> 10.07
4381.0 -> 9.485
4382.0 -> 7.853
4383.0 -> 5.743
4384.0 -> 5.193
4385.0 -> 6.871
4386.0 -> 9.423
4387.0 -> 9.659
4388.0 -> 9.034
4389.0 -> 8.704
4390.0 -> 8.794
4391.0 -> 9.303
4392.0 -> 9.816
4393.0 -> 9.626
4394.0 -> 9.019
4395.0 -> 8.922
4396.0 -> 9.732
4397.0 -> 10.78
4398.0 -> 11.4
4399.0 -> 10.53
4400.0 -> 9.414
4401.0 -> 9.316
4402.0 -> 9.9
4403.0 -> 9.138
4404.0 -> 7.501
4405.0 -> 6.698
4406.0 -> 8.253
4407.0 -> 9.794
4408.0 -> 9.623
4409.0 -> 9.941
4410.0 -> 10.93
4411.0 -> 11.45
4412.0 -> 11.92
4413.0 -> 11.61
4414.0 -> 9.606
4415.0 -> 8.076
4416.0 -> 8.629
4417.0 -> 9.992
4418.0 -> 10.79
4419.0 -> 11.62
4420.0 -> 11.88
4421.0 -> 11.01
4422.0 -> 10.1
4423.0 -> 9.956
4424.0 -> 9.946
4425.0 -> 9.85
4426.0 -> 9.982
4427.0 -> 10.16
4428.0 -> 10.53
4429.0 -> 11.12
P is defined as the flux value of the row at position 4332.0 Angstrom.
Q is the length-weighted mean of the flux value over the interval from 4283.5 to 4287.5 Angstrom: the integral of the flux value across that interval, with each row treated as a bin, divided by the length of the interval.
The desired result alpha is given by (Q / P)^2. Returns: 0.56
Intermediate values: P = 11.23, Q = 8.4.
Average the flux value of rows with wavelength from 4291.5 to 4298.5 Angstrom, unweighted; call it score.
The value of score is 8.28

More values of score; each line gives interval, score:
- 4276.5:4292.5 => 8.46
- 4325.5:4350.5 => 9.88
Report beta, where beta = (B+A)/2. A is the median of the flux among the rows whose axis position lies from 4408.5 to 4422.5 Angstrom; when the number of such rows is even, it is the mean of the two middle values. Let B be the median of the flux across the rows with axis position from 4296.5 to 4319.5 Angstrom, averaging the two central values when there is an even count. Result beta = 8.8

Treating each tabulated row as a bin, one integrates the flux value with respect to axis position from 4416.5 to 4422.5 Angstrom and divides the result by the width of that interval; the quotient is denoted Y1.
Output 10.9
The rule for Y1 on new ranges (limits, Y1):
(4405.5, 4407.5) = 9.0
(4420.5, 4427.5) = 10.1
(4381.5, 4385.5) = 6.4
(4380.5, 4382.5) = 8.7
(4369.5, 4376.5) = 9.7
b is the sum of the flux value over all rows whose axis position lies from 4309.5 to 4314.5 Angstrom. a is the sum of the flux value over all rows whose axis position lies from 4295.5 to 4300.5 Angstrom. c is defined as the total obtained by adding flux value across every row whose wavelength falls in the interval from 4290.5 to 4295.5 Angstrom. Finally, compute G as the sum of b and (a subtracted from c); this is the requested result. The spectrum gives 41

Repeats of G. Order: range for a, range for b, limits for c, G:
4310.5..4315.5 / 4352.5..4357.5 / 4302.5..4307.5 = 45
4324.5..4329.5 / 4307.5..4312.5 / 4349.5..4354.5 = 32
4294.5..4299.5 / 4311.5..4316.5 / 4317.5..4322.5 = 62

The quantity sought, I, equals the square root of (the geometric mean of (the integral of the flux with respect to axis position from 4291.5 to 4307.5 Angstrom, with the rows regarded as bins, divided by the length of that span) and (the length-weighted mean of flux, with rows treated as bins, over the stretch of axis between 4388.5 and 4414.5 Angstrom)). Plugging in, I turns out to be 2.88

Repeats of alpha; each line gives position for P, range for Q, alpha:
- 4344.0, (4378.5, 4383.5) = 0.79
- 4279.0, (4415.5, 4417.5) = 0.91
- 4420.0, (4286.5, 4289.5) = 0.46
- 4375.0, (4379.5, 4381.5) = 1.20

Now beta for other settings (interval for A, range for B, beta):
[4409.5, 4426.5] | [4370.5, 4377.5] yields 9.9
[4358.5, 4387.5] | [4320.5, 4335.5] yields 10.4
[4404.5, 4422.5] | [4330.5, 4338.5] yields 10.5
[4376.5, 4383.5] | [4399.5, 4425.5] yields 9.8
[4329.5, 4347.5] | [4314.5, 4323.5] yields 10.7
